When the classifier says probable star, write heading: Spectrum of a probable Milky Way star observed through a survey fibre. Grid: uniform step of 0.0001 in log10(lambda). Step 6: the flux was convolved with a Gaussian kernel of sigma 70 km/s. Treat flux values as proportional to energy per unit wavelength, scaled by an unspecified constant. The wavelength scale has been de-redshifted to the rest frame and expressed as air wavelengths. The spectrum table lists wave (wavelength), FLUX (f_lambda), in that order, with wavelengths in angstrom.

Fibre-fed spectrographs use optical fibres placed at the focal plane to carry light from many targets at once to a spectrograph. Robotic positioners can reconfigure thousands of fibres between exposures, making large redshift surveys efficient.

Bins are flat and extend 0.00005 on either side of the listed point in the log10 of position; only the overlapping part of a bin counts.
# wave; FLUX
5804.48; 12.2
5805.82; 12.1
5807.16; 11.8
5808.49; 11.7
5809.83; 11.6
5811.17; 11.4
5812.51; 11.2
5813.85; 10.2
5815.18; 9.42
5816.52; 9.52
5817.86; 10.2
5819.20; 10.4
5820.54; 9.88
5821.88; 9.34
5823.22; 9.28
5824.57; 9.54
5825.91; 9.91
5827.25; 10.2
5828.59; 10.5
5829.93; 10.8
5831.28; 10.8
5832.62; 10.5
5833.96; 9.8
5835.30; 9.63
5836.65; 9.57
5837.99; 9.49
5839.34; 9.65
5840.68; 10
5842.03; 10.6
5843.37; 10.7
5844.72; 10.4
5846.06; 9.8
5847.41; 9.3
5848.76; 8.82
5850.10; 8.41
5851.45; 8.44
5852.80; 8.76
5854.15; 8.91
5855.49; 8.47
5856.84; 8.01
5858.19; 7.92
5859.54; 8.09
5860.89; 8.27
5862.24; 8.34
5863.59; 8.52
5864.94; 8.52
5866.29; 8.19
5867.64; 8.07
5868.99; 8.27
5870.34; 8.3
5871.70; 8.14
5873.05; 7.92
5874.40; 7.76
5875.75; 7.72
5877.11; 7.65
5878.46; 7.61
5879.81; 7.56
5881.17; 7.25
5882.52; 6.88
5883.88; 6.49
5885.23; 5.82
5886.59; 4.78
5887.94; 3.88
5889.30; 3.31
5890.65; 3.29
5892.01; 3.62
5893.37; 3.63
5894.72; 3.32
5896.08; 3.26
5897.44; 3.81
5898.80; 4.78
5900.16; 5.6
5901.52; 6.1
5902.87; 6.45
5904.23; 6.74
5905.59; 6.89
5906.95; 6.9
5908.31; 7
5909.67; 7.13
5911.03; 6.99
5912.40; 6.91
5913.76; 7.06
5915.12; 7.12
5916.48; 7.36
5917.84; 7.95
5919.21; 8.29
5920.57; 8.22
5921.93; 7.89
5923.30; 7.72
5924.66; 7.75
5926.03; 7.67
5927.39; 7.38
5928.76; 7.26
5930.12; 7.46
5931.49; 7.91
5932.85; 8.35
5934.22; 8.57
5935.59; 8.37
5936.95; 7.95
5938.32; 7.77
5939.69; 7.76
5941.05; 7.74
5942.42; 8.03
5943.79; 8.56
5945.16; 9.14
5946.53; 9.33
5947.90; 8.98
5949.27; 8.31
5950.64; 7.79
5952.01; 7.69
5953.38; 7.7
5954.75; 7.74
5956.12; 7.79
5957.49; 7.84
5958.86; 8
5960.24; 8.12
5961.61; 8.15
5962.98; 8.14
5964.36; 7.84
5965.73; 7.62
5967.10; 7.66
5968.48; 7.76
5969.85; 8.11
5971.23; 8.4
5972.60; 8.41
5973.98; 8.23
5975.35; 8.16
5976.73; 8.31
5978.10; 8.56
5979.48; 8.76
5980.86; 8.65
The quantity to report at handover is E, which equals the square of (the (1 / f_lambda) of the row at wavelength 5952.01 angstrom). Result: 0.0169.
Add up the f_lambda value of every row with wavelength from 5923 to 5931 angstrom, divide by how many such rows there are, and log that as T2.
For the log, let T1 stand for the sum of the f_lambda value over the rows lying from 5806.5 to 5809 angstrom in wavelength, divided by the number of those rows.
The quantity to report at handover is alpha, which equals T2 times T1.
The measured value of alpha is 89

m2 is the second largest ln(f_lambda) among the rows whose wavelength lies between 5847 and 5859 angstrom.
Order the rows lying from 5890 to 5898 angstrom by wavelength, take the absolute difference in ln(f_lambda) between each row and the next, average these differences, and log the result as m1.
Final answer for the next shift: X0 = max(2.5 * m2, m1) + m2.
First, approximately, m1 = 0.0724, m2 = 2.19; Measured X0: 7.66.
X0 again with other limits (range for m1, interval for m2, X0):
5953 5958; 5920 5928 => 7.23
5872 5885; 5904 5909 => 6.76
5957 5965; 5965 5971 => 7.17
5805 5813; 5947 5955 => 7.41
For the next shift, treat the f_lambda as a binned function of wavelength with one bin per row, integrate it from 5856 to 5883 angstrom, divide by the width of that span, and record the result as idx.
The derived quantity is 8.0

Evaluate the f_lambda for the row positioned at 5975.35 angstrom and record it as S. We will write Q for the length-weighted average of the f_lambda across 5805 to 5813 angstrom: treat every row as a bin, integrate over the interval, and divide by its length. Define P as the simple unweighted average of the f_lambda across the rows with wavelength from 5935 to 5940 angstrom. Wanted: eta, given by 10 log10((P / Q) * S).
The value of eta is 7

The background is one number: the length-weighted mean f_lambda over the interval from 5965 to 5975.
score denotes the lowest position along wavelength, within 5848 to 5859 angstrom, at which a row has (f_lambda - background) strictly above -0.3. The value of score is 5848.76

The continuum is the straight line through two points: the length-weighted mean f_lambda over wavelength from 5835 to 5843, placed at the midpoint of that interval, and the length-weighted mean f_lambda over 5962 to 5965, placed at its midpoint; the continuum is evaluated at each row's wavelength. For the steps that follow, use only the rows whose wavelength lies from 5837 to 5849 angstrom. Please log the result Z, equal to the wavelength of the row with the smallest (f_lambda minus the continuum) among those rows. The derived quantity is 5848.76 angstrom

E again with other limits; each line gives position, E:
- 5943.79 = 0.0136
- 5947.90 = 0.0124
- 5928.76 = 0.0190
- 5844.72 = 0.0092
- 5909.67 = 0.0197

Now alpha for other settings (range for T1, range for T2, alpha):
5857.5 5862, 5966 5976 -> 66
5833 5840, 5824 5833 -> 99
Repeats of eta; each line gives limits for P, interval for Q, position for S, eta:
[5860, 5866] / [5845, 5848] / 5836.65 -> 9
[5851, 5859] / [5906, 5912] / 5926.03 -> 10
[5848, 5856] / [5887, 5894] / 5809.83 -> 14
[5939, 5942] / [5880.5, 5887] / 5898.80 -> 8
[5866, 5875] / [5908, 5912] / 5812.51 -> 11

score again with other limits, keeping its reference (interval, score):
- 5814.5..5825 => 5815.18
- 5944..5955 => 5945.16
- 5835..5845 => 5835.30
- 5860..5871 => 5860.89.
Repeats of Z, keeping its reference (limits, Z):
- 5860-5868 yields 5867.64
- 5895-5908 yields 5896.08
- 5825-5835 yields 5825.91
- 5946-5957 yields 5952.01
